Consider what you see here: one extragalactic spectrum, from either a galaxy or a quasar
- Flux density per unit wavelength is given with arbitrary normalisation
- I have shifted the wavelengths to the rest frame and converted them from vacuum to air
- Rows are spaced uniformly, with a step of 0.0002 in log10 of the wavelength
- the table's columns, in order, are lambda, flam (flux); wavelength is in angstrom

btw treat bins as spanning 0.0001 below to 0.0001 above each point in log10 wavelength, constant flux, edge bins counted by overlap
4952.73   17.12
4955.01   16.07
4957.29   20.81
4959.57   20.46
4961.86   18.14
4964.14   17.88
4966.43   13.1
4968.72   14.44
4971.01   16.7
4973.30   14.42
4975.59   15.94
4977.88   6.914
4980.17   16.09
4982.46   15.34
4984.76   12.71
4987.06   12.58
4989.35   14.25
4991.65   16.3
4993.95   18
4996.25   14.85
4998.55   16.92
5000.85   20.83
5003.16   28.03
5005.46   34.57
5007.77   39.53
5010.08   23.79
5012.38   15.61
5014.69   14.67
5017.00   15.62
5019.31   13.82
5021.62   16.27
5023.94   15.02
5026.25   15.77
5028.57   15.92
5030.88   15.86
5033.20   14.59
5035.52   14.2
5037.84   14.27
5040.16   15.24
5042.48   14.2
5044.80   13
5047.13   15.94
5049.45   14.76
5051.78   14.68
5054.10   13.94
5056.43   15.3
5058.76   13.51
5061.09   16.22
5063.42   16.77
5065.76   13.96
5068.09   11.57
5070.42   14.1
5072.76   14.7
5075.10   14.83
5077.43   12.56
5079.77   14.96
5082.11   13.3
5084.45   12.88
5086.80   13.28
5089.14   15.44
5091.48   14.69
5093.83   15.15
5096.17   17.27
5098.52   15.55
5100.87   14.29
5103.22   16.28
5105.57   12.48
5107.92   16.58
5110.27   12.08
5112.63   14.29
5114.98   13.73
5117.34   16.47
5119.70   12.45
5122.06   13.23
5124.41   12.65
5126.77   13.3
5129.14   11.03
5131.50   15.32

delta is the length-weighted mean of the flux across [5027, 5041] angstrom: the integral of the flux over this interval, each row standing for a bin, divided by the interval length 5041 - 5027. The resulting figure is 15.0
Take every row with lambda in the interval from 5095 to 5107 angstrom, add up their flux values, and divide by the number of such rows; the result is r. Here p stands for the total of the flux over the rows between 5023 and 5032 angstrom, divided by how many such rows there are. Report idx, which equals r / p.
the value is 0.97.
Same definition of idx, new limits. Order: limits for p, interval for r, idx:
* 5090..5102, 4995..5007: 1.50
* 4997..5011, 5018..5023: 0.55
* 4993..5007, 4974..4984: 0.61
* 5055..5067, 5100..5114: 0.95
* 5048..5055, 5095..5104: 1.10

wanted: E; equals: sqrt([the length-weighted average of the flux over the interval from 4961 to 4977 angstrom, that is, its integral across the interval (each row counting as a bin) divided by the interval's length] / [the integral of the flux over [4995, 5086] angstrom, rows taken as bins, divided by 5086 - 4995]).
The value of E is 0.971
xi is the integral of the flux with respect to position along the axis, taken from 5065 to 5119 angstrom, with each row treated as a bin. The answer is 775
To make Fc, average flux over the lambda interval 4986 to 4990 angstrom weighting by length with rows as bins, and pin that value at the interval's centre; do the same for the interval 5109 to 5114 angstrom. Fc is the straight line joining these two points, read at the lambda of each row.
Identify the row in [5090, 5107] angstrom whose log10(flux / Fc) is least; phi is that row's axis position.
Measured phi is 5105.57 angstrom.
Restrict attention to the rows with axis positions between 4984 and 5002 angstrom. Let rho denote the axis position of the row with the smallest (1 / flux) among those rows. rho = 5000.85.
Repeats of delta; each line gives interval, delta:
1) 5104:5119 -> 14.3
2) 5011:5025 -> 15.3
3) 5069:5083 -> 14.0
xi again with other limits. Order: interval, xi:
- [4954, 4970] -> 276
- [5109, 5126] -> 231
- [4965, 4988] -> 319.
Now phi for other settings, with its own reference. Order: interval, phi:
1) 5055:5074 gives 5068.09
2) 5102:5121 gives 5110.27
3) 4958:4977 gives 4966.43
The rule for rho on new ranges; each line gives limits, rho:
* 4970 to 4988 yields 4971.01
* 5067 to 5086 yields 5079.77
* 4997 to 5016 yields 5007.77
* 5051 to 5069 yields 5063.42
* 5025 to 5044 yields 5028.57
